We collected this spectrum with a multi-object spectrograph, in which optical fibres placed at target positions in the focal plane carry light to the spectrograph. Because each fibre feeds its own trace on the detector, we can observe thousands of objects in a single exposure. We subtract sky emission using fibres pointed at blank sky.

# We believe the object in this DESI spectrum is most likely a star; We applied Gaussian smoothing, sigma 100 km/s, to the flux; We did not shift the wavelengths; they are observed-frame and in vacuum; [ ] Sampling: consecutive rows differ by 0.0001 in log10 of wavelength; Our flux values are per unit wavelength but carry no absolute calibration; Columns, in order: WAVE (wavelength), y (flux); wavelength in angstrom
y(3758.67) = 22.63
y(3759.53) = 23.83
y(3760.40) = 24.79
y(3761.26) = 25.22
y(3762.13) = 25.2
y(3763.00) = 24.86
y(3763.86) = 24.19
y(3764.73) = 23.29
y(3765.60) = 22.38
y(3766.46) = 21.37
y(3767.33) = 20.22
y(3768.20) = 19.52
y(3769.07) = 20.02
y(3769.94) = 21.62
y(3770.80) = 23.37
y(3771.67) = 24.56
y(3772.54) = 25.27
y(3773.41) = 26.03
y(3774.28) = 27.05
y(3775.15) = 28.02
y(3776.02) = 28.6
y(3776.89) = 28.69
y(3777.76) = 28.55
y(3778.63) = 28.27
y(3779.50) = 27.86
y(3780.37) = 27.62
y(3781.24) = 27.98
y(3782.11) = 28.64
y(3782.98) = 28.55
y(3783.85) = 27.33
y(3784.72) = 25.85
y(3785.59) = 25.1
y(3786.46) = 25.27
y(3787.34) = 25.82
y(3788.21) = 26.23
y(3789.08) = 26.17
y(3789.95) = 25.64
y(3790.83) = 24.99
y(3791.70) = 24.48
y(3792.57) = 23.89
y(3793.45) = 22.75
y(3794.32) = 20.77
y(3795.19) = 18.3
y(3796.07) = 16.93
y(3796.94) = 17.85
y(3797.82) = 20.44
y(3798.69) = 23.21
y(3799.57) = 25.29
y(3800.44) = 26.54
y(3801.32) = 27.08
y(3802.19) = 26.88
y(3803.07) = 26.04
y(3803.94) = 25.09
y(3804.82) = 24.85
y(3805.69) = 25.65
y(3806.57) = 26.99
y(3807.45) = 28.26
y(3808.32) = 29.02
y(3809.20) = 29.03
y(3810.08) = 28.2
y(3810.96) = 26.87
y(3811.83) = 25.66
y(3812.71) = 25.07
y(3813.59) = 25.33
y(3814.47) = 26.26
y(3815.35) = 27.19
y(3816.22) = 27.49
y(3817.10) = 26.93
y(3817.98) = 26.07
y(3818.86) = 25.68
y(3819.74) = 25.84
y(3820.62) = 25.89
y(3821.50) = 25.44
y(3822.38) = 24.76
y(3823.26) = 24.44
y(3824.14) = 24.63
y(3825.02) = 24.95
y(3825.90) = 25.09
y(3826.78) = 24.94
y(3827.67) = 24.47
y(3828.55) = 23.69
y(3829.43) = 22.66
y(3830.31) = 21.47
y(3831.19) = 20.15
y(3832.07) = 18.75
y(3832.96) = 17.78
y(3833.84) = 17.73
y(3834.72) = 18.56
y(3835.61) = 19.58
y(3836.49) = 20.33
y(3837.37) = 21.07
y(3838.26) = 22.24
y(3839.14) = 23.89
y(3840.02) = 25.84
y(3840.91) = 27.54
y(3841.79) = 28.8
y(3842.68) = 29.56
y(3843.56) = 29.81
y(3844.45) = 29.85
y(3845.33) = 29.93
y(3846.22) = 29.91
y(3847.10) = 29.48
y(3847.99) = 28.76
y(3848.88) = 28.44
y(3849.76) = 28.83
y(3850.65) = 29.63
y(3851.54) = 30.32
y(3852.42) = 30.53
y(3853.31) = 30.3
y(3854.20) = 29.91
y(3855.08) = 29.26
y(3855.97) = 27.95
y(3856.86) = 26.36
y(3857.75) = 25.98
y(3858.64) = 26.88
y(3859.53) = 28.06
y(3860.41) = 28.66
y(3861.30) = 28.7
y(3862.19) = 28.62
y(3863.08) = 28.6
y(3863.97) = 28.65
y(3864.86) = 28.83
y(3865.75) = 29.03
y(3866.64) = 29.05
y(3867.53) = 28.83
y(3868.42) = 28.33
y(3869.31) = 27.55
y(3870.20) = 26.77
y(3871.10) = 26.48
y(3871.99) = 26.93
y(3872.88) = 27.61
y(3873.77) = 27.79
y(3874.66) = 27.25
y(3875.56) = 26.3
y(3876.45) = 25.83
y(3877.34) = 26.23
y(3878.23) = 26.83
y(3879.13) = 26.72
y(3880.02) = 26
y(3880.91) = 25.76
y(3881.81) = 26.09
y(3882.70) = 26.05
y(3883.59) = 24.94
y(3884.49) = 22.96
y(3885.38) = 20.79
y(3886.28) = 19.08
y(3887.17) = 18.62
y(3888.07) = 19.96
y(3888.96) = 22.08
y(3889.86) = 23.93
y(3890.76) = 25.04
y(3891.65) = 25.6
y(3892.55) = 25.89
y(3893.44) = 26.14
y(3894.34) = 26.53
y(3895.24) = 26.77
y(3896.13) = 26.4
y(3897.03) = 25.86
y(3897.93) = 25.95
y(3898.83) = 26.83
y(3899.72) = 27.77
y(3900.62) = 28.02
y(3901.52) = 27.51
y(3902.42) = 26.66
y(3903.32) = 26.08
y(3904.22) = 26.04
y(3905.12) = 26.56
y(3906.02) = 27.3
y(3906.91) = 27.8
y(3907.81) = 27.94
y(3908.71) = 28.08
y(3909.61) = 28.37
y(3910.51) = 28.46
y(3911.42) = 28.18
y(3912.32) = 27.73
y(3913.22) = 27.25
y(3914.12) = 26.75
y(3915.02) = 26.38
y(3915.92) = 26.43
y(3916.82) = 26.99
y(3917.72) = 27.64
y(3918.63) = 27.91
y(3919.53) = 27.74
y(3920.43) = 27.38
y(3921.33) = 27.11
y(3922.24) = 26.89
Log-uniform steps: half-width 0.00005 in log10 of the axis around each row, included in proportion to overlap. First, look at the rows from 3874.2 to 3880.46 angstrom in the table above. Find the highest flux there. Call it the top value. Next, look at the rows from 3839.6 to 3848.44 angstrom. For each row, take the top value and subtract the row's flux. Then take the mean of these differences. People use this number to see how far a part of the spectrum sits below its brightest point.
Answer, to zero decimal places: -2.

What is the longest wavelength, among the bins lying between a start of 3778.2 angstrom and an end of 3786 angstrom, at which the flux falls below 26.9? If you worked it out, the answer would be 3785.59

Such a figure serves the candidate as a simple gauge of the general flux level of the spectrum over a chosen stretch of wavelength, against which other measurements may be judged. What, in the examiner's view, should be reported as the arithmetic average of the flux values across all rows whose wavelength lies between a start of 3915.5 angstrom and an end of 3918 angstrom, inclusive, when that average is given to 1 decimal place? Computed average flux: 27.0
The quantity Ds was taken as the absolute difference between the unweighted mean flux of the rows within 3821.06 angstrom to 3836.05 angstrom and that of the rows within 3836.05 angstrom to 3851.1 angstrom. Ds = 5.0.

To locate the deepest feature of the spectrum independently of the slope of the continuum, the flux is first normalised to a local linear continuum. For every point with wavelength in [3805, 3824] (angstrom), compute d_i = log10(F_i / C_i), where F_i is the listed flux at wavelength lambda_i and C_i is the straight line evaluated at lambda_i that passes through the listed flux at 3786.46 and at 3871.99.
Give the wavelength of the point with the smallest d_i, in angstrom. 3823.26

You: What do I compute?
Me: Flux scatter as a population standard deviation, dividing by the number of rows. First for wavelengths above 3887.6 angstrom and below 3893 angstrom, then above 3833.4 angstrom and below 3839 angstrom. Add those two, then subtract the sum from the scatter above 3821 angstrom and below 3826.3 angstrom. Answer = -3.3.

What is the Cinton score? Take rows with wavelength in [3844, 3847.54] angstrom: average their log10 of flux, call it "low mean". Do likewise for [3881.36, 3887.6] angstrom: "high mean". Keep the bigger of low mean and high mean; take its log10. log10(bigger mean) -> 0.169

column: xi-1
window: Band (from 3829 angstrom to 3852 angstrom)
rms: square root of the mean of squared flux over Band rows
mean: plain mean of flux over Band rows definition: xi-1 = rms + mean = 50.5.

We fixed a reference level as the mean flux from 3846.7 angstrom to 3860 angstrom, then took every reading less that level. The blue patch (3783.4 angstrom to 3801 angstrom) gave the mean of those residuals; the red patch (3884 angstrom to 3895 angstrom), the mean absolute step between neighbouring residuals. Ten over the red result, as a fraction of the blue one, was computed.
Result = -2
